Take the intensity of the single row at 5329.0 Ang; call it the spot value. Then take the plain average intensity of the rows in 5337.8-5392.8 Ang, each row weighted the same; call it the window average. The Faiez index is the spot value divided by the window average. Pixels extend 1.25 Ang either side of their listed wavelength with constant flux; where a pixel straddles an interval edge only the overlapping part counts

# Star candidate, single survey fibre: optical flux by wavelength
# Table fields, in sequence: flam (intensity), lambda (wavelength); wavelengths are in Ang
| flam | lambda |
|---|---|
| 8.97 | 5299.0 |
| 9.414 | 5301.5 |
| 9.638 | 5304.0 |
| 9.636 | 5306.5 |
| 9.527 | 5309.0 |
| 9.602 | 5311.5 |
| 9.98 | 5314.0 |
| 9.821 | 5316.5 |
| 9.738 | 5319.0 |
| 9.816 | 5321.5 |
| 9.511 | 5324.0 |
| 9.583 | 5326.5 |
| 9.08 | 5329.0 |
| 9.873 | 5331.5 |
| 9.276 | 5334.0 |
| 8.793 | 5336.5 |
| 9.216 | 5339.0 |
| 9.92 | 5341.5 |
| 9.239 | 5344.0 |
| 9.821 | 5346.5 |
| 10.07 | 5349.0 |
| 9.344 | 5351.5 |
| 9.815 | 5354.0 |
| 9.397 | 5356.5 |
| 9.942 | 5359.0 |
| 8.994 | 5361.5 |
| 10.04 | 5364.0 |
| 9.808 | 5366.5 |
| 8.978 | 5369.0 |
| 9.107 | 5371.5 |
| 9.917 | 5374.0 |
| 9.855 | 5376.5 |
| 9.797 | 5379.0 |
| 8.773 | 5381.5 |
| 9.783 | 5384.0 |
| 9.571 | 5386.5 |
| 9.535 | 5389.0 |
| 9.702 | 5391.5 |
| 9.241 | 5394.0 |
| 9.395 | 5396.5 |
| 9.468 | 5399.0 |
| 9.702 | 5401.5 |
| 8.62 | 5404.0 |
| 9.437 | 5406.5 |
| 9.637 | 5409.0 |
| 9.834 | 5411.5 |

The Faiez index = 0.95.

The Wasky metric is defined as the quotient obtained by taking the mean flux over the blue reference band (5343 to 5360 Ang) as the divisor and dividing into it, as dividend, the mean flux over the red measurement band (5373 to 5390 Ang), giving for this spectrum 0.994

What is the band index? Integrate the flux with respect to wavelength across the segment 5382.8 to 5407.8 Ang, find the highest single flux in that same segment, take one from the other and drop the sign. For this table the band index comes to 226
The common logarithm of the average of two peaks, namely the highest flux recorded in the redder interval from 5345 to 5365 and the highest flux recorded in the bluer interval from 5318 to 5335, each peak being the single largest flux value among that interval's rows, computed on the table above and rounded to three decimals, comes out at 0.999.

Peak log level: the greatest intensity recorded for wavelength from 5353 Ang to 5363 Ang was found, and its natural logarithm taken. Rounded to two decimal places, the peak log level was 2.30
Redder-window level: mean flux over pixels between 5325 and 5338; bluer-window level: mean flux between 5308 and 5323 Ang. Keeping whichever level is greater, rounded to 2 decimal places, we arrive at 9.75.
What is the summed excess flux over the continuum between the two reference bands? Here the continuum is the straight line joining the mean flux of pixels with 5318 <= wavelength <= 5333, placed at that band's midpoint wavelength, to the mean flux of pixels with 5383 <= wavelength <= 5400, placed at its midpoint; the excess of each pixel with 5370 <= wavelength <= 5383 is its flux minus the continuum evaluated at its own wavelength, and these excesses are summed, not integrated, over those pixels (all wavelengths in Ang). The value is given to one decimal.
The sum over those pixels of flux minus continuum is -0.3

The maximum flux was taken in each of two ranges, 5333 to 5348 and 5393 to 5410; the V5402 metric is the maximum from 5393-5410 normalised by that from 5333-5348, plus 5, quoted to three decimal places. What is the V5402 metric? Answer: 5.978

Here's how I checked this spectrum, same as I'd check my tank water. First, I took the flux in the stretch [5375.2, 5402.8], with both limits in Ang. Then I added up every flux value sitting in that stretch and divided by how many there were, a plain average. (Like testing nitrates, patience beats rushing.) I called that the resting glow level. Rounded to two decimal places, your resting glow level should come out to 9.53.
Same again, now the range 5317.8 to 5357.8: 9.53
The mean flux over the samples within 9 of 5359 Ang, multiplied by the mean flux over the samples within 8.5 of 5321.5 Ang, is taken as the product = 92.8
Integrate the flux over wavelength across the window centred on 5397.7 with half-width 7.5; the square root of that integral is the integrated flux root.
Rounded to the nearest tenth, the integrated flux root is 11.8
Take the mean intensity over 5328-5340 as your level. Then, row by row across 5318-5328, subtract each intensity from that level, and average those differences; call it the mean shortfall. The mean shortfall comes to -0.4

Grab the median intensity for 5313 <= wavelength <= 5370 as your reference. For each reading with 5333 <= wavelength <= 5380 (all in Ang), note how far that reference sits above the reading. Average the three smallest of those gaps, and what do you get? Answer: -0.28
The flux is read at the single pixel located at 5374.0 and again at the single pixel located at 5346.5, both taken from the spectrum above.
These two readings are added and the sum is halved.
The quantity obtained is 9.9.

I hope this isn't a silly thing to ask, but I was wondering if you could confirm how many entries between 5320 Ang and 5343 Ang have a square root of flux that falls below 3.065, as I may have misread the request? 4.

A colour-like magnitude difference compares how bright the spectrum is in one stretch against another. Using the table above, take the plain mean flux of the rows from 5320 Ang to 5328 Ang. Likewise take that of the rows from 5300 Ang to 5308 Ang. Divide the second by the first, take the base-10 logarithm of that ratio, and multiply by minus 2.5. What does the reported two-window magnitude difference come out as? 0.01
